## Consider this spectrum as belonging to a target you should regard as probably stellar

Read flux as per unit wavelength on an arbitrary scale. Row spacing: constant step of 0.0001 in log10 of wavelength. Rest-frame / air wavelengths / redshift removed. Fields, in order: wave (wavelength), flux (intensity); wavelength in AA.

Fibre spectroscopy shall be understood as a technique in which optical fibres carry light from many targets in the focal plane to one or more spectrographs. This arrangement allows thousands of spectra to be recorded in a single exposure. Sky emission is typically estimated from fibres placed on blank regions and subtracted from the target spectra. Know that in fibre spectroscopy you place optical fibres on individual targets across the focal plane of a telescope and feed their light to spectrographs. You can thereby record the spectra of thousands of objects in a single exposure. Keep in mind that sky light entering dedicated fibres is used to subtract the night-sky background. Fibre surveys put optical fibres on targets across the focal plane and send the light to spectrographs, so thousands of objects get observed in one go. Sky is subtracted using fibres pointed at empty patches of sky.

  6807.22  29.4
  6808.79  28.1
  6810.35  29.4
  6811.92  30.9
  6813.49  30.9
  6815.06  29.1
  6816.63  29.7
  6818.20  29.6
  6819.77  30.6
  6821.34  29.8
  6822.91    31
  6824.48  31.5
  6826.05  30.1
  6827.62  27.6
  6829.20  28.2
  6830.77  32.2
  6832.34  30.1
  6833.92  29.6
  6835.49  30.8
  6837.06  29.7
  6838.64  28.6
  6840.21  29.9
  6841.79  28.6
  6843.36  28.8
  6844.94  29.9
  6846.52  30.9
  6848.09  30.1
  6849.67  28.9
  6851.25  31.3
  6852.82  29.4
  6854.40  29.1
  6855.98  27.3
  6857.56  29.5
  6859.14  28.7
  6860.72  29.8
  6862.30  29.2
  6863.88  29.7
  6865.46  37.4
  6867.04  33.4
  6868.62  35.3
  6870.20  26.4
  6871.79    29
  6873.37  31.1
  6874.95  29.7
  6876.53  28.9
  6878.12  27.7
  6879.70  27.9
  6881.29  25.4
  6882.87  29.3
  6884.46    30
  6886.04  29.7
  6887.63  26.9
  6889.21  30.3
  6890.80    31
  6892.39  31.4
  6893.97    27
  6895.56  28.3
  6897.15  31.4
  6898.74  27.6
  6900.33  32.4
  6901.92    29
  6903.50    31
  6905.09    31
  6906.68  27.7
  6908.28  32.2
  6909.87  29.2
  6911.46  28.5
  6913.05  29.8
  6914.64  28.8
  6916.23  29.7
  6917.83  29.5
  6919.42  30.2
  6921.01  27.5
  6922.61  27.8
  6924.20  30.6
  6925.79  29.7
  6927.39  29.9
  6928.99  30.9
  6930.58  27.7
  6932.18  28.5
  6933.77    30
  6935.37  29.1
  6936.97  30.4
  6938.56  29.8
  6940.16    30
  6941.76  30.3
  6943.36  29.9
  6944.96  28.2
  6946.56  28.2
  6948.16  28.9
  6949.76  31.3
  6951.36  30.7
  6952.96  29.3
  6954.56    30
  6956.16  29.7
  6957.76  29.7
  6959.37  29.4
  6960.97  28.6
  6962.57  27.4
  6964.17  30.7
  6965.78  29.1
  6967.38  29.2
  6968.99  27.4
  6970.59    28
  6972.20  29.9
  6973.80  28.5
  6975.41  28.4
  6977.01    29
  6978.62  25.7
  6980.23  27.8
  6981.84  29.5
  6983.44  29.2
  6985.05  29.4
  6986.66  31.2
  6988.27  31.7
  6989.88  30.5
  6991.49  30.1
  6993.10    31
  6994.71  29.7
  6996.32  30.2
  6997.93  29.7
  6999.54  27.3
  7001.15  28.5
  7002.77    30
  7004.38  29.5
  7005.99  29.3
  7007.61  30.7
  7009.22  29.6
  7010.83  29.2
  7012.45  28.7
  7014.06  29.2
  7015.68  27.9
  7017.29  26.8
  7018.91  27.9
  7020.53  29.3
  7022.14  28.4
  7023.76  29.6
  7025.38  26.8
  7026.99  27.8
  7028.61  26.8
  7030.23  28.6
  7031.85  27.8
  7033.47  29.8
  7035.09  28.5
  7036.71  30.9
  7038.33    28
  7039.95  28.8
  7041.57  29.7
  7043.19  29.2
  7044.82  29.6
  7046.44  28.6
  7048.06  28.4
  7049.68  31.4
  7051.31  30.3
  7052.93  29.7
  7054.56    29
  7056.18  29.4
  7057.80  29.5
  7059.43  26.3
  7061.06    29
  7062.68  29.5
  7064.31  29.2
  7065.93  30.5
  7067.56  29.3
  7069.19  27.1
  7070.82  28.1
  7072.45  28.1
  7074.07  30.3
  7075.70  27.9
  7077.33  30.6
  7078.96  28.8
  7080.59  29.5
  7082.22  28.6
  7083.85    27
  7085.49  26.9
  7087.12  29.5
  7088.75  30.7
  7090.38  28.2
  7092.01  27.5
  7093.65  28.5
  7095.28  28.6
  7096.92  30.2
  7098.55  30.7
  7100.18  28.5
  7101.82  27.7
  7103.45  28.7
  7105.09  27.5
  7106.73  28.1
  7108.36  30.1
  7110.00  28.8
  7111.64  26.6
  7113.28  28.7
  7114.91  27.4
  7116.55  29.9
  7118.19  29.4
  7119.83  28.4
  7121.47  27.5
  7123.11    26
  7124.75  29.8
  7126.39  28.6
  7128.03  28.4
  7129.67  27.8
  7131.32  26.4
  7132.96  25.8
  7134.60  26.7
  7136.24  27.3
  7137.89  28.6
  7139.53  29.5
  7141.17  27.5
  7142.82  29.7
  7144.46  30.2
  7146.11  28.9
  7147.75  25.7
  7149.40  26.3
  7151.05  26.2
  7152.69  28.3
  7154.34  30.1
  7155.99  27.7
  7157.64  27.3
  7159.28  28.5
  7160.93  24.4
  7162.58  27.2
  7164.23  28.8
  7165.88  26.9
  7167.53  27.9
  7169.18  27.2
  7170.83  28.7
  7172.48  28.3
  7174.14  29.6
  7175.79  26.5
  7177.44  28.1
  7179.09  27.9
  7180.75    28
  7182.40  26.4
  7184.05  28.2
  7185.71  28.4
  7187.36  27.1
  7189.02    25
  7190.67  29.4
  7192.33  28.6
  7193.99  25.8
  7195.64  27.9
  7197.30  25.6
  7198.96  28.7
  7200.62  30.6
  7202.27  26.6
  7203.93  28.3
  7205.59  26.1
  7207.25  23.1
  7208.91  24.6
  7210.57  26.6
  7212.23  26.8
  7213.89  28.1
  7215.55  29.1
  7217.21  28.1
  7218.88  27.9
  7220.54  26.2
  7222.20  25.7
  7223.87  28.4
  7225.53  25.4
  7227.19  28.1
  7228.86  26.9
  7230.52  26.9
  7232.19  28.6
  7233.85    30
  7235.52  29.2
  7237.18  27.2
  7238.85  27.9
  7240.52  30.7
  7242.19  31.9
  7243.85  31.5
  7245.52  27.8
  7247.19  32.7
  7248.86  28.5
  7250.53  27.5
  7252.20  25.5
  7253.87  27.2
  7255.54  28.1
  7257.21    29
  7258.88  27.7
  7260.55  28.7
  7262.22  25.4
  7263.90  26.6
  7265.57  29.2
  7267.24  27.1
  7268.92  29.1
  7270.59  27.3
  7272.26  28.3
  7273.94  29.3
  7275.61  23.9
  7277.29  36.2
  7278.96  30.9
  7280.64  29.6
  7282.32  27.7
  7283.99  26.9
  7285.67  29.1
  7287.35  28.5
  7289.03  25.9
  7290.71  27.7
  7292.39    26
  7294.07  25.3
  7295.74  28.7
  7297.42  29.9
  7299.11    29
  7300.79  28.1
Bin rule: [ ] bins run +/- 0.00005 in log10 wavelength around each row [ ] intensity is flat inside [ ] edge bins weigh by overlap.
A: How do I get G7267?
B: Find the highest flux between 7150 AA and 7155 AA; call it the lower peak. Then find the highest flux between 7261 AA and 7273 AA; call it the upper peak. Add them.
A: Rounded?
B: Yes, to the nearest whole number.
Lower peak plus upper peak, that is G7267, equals 59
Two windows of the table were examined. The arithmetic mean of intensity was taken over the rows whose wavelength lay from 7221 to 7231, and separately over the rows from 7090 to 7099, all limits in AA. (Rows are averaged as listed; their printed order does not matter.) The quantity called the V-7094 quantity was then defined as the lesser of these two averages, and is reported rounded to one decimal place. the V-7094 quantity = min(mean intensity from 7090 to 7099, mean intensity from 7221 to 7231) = 26.9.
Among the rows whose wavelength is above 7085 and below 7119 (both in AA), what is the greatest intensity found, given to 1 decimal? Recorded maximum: 30.7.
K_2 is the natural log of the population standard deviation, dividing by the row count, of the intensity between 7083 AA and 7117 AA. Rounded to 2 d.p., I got 0.19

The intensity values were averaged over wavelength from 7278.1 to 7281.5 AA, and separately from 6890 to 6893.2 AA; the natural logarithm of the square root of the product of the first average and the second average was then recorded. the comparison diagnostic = 3.425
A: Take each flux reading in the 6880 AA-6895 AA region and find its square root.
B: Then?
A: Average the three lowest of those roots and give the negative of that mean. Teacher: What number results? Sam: -5.14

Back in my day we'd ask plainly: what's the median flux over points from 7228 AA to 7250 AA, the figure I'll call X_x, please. 28.6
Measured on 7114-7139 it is 27.8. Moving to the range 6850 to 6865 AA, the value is 29.4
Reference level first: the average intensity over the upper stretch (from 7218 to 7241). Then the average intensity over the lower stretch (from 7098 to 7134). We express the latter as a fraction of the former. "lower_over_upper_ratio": 1.02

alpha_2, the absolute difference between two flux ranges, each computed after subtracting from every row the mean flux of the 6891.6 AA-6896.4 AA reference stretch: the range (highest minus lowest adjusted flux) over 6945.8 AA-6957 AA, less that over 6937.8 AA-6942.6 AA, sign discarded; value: 2.60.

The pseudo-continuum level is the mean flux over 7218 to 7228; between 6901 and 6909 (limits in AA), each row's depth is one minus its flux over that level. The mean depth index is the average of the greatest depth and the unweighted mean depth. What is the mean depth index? -0.074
